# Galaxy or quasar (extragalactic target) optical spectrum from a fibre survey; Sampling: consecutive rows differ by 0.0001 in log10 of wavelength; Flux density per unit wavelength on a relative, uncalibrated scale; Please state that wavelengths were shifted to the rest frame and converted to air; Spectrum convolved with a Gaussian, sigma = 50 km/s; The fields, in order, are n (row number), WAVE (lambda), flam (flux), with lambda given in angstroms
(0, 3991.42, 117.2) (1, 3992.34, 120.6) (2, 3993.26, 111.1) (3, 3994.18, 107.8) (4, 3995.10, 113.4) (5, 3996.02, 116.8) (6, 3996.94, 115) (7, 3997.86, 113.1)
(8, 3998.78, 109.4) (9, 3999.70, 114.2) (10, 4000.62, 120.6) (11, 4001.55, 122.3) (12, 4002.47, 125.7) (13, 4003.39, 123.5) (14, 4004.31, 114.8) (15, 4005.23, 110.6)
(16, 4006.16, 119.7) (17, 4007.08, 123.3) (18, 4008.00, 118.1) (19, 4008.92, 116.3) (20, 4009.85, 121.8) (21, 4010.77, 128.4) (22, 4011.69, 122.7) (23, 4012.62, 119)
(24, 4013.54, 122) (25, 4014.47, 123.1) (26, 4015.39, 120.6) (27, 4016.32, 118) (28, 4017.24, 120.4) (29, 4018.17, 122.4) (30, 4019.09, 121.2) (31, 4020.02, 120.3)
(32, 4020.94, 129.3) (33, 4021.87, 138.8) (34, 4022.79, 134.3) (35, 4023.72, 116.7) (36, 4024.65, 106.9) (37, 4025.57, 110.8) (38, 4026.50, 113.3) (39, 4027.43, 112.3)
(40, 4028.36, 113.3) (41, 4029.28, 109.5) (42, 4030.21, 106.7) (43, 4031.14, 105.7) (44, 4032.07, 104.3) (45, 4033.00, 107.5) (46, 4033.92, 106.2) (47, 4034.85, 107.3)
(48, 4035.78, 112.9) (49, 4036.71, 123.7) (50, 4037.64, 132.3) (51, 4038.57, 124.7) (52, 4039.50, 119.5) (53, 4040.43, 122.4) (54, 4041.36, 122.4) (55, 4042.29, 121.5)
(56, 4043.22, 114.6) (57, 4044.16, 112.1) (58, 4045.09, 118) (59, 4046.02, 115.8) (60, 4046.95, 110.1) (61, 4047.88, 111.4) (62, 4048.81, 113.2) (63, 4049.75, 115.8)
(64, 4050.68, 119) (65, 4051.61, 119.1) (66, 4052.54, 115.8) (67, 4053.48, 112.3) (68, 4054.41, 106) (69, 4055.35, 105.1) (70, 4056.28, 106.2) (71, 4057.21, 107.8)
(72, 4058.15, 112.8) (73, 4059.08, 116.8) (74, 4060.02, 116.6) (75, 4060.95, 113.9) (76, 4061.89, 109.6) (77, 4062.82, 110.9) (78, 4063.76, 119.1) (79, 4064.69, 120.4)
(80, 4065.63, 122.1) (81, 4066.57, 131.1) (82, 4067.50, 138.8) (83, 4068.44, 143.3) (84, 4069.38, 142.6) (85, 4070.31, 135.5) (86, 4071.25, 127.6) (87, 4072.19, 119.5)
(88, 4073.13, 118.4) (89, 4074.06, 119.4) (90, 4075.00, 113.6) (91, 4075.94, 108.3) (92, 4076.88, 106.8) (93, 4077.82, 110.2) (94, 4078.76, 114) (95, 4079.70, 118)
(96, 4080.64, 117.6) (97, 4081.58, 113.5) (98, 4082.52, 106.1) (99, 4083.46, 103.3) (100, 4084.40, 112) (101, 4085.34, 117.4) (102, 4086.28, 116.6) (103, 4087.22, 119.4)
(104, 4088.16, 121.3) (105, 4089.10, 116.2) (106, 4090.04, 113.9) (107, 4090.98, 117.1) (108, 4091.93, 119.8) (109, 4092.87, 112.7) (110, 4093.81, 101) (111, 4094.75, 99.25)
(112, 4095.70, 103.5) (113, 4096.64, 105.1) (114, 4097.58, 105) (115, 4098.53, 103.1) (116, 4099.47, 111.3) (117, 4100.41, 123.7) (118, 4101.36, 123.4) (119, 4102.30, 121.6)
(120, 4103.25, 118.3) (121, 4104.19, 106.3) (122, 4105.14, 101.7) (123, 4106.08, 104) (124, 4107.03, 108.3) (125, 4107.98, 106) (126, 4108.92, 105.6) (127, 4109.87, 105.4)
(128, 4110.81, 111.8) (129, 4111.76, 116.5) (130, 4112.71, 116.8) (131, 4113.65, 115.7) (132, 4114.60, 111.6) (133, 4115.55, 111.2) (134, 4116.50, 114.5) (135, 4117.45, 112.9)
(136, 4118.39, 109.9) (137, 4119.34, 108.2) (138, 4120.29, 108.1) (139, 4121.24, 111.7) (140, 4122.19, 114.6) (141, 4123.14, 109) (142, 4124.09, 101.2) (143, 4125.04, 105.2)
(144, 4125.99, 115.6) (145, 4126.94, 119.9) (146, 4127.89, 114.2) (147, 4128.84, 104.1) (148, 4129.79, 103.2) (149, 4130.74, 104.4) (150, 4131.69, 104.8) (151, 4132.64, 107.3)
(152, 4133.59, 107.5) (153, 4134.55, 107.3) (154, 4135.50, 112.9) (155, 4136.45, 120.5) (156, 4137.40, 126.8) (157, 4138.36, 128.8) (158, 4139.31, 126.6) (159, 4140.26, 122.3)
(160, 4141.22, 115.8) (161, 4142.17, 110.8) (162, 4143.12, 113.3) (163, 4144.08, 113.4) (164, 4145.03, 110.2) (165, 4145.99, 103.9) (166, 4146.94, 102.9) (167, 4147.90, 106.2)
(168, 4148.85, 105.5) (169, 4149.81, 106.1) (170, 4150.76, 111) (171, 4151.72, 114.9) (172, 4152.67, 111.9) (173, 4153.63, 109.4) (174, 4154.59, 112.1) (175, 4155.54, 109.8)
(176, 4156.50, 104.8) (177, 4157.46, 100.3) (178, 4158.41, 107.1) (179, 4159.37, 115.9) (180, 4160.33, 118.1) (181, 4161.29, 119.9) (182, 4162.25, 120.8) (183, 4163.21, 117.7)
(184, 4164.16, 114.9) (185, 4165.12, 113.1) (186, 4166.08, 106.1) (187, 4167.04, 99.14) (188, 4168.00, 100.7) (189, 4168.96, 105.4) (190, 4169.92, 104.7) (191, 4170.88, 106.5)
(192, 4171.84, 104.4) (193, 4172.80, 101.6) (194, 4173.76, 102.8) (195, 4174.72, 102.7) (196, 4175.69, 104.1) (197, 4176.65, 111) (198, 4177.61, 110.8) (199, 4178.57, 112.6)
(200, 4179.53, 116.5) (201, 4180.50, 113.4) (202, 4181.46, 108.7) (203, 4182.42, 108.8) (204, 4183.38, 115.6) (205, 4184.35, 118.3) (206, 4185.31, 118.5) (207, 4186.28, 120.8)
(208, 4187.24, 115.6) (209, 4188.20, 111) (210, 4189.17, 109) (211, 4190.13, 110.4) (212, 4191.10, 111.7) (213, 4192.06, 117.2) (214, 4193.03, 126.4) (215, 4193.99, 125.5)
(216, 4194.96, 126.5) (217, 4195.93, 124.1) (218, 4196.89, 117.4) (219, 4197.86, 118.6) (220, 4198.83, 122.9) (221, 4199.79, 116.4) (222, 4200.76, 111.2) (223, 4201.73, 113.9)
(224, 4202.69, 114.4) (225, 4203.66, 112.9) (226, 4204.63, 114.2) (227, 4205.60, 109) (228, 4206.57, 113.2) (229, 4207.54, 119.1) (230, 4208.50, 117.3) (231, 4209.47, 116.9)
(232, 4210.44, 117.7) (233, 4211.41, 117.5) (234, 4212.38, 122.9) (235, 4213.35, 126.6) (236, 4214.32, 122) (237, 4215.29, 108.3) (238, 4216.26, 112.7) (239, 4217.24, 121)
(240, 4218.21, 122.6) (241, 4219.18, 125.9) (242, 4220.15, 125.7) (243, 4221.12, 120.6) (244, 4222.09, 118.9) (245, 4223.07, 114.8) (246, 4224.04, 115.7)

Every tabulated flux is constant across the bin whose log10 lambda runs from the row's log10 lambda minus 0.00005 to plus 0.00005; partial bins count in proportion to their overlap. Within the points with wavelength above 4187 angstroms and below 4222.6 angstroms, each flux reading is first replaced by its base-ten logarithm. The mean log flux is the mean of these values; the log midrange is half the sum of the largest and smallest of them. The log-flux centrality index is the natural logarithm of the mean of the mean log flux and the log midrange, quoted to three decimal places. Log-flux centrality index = 0.727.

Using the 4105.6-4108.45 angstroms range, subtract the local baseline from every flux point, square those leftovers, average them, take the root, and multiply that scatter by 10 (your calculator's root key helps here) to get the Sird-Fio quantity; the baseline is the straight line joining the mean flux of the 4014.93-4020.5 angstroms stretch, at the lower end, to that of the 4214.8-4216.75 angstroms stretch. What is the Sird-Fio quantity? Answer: 100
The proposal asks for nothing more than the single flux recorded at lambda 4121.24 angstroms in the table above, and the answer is 111.7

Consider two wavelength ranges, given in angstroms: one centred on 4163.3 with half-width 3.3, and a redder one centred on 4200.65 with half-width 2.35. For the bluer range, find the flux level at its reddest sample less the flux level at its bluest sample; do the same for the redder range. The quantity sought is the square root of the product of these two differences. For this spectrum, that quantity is 10.1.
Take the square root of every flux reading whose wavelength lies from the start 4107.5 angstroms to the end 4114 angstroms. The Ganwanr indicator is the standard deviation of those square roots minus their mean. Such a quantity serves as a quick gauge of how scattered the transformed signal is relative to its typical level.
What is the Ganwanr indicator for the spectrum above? -10.3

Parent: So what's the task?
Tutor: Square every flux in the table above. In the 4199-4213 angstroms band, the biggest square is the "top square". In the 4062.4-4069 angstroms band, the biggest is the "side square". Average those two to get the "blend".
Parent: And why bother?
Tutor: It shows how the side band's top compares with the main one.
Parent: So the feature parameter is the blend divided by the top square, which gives 1.18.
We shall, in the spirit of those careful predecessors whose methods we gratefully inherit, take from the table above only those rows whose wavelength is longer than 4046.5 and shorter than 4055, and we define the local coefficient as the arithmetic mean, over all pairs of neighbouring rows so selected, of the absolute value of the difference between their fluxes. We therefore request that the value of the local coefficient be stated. 2.76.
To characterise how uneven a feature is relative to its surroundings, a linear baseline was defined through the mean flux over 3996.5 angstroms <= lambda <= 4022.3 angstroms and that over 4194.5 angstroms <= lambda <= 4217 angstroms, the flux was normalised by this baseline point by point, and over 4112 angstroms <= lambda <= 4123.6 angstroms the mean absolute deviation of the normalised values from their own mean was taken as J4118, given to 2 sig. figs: 0.020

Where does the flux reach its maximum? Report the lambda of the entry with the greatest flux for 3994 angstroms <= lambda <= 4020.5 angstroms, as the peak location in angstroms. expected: 4010.77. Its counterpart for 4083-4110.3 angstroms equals 4100.41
